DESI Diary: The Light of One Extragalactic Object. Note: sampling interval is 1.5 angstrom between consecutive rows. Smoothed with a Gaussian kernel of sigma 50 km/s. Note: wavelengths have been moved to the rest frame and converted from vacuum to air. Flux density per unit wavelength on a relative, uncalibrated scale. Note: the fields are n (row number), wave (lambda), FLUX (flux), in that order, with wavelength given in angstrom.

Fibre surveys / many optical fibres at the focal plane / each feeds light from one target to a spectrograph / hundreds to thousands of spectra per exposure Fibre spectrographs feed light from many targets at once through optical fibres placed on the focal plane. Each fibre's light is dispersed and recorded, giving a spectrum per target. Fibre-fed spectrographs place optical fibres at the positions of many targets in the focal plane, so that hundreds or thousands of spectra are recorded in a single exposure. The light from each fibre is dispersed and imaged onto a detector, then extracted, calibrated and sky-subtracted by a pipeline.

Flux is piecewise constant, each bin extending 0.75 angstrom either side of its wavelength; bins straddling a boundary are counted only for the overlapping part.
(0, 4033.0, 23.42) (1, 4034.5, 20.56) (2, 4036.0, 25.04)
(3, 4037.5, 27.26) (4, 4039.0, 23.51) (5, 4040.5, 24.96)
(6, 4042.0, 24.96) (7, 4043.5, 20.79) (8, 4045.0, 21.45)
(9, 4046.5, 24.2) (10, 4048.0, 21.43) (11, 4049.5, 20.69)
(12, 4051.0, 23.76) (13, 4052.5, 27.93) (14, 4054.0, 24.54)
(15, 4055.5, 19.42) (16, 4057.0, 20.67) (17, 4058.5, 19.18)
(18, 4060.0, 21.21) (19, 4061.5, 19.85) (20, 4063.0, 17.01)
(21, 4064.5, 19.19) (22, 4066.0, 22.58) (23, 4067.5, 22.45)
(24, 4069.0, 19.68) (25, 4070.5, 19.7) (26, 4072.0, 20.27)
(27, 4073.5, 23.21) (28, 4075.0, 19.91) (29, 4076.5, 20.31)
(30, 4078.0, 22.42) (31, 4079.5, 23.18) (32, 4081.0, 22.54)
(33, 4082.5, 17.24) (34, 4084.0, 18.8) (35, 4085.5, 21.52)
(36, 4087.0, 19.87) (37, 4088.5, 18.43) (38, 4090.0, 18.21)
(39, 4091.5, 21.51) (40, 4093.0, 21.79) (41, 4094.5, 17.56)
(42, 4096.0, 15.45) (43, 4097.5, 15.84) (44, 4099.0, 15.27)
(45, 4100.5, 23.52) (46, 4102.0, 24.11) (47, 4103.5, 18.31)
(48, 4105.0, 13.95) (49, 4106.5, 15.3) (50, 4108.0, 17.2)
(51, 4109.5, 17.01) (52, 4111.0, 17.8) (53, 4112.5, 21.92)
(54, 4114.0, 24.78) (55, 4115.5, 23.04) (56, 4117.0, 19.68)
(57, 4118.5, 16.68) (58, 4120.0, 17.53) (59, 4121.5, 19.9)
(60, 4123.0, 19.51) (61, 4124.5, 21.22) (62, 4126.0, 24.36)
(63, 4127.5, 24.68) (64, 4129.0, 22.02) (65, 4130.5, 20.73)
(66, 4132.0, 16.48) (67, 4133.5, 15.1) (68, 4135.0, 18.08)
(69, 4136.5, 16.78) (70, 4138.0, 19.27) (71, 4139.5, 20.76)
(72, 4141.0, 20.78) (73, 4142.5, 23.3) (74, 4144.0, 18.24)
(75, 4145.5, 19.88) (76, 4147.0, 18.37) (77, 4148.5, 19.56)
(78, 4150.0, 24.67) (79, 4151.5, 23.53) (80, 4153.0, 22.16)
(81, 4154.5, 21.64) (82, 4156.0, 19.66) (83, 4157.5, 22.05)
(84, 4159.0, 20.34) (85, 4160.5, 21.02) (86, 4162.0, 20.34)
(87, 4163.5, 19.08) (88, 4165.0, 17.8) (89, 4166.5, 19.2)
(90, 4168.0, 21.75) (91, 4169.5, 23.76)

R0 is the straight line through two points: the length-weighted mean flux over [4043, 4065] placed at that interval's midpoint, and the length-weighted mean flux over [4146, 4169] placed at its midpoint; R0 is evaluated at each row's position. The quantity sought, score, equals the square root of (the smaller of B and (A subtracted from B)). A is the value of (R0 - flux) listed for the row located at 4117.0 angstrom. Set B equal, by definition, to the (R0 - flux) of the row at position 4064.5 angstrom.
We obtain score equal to 0.9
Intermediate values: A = 1.4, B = 2.2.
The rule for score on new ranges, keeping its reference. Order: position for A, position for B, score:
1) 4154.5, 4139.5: 0.4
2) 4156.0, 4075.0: 0.5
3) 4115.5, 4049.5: 0.9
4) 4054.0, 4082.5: 2.0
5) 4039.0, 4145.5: 1.0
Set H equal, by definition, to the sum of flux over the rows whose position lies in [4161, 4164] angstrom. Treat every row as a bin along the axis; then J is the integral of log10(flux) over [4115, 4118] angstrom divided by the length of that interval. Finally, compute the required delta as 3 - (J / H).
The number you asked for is 2.97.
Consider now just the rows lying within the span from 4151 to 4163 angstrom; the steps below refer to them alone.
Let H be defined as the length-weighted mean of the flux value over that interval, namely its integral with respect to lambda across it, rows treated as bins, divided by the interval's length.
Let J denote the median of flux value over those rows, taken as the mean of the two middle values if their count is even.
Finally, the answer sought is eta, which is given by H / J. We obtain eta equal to 1.00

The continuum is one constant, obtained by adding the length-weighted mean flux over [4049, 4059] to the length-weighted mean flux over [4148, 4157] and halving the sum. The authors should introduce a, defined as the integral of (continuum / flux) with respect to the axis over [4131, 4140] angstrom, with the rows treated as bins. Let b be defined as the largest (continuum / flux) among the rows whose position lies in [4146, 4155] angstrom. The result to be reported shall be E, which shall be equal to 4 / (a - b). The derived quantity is 0.39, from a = 11.4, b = 1.21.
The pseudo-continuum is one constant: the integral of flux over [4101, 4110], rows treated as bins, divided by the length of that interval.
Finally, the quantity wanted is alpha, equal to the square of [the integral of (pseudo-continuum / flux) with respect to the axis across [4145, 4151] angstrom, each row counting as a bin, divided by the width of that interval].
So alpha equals 0.76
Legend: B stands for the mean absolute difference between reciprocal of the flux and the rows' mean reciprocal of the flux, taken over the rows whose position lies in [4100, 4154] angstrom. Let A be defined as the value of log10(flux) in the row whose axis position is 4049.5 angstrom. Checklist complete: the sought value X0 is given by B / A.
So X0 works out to 0.0050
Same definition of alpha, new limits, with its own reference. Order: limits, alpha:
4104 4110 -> 1.27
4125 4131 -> 0.61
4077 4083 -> 0.71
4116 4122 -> 0.93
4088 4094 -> 0.81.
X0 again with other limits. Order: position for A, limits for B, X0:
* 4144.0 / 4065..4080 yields 0.0024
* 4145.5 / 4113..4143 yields 0.0045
